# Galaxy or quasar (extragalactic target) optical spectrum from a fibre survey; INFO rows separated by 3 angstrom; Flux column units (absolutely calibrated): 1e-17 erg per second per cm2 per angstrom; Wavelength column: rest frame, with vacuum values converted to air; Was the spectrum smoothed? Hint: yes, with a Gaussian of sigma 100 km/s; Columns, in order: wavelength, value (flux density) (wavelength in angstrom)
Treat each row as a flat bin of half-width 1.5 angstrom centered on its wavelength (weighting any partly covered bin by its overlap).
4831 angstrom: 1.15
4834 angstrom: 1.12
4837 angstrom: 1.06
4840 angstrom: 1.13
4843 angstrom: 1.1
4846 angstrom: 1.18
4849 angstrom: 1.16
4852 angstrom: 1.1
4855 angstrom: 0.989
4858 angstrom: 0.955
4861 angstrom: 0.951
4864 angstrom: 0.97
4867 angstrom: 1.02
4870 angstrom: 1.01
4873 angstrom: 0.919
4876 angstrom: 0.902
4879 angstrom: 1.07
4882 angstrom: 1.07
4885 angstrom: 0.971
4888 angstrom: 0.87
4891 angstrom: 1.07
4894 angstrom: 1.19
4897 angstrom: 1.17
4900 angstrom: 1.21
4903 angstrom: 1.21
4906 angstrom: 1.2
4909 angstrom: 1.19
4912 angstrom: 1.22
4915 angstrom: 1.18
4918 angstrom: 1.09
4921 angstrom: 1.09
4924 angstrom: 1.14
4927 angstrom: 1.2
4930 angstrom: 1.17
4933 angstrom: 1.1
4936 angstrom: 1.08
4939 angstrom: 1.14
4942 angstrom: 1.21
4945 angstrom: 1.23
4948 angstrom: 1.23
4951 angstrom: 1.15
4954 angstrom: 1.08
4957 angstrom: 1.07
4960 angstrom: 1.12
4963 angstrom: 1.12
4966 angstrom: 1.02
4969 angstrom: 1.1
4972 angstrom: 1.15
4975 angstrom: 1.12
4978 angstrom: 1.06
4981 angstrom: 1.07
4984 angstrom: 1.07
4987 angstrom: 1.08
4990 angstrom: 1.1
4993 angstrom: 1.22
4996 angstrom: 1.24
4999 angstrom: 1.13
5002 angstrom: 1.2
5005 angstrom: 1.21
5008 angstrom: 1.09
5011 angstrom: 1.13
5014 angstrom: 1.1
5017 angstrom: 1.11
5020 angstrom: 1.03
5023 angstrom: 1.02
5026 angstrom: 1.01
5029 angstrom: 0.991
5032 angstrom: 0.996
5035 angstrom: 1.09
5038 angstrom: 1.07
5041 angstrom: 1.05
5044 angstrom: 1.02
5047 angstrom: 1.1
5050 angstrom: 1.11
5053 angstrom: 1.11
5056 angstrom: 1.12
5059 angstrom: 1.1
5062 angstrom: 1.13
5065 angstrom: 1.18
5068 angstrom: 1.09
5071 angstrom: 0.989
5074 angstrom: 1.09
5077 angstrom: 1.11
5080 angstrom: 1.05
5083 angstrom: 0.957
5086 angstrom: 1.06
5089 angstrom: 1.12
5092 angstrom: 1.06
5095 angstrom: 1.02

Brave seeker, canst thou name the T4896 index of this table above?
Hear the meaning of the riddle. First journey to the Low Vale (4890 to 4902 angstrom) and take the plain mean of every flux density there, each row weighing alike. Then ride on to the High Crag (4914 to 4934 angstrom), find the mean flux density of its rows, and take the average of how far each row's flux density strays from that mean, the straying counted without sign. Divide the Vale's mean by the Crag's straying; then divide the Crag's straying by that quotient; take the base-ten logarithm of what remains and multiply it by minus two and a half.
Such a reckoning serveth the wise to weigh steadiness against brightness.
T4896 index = 7.22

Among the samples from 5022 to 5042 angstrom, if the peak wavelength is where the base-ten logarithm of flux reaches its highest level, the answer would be 5035 angstrom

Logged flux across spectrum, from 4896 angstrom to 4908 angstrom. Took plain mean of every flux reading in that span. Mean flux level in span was 1.20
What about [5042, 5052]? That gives 1.08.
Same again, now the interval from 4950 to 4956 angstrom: 1.11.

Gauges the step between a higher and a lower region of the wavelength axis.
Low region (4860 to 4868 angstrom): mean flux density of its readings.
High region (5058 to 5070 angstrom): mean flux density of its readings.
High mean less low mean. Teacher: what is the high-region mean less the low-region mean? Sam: 0.14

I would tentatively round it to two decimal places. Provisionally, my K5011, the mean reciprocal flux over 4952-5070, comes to 0.91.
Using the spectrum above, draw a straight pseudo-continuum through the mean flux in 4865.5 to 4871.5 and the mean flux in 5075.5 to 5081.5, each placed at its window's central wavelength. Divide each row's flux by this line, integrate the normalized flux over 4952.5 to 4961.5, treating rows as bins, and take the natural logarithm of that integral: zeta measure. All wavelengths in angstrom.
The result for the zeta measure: 2.24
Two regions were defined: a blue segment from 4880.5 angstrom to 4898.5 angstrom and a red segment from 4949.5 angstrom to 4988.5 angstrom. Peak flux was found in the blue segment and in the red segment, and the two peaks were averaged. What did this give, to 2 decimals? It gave 1.17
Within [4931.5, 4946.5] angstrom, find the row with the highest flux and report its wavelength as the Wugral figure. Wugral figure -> 4945 angstrom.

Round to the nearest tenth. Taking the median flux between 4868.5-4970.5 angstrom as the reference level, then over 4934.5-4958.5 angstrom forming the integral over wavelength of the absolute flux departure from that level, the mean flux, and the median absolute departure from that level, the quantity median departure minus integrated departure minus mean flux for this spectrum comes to -2.6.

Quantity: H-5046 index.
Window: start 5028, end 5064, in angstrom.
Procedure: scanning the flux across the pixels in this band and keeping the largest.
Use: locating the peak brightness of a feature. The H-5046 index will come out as 1.13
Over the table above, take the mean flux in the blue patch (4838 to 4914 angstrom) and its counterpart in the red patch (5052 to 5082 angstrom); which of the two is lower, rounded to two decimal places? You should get 1.07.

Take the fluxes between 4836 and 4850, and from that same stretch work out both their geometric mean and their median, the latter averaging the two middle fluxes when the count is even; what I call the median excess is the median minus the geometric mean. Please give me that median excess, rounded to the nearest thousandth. 0.005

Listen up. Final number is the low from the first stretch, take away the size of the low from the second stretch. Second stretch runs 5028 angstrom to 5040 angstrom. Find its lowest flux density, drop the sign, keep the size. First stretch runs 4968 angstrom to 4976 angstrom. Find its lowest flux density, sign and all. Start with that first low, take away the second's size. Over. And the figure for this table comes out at 0.11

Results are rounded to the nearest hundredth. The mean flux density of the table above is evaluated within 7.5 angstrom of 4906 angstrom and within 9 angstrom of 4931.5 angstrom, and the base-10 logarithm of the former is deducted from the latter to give 1.06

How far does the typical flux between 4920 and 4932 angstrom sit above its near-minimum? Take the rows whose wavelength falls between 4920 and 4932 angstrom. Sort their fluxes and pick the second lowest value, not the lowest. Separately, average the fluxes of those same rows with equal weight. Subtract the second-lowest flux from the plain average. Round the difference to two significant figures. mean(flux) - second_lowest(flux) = 0.010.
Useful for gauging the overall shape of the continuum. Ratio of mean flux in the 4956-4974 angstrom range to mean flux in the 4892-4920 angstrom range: 0.93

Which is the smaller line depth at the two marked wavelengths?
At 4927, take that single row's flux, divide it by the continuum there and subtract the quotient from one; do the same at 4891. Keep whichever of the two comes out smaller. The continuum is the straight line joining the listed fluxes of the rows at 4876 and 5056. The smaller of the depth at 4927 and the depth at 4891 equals -0.245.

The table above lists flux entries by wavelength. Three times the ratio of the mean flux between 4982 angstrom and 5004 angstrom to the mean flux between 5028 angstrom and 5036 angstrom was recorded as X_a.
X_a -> 3.36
